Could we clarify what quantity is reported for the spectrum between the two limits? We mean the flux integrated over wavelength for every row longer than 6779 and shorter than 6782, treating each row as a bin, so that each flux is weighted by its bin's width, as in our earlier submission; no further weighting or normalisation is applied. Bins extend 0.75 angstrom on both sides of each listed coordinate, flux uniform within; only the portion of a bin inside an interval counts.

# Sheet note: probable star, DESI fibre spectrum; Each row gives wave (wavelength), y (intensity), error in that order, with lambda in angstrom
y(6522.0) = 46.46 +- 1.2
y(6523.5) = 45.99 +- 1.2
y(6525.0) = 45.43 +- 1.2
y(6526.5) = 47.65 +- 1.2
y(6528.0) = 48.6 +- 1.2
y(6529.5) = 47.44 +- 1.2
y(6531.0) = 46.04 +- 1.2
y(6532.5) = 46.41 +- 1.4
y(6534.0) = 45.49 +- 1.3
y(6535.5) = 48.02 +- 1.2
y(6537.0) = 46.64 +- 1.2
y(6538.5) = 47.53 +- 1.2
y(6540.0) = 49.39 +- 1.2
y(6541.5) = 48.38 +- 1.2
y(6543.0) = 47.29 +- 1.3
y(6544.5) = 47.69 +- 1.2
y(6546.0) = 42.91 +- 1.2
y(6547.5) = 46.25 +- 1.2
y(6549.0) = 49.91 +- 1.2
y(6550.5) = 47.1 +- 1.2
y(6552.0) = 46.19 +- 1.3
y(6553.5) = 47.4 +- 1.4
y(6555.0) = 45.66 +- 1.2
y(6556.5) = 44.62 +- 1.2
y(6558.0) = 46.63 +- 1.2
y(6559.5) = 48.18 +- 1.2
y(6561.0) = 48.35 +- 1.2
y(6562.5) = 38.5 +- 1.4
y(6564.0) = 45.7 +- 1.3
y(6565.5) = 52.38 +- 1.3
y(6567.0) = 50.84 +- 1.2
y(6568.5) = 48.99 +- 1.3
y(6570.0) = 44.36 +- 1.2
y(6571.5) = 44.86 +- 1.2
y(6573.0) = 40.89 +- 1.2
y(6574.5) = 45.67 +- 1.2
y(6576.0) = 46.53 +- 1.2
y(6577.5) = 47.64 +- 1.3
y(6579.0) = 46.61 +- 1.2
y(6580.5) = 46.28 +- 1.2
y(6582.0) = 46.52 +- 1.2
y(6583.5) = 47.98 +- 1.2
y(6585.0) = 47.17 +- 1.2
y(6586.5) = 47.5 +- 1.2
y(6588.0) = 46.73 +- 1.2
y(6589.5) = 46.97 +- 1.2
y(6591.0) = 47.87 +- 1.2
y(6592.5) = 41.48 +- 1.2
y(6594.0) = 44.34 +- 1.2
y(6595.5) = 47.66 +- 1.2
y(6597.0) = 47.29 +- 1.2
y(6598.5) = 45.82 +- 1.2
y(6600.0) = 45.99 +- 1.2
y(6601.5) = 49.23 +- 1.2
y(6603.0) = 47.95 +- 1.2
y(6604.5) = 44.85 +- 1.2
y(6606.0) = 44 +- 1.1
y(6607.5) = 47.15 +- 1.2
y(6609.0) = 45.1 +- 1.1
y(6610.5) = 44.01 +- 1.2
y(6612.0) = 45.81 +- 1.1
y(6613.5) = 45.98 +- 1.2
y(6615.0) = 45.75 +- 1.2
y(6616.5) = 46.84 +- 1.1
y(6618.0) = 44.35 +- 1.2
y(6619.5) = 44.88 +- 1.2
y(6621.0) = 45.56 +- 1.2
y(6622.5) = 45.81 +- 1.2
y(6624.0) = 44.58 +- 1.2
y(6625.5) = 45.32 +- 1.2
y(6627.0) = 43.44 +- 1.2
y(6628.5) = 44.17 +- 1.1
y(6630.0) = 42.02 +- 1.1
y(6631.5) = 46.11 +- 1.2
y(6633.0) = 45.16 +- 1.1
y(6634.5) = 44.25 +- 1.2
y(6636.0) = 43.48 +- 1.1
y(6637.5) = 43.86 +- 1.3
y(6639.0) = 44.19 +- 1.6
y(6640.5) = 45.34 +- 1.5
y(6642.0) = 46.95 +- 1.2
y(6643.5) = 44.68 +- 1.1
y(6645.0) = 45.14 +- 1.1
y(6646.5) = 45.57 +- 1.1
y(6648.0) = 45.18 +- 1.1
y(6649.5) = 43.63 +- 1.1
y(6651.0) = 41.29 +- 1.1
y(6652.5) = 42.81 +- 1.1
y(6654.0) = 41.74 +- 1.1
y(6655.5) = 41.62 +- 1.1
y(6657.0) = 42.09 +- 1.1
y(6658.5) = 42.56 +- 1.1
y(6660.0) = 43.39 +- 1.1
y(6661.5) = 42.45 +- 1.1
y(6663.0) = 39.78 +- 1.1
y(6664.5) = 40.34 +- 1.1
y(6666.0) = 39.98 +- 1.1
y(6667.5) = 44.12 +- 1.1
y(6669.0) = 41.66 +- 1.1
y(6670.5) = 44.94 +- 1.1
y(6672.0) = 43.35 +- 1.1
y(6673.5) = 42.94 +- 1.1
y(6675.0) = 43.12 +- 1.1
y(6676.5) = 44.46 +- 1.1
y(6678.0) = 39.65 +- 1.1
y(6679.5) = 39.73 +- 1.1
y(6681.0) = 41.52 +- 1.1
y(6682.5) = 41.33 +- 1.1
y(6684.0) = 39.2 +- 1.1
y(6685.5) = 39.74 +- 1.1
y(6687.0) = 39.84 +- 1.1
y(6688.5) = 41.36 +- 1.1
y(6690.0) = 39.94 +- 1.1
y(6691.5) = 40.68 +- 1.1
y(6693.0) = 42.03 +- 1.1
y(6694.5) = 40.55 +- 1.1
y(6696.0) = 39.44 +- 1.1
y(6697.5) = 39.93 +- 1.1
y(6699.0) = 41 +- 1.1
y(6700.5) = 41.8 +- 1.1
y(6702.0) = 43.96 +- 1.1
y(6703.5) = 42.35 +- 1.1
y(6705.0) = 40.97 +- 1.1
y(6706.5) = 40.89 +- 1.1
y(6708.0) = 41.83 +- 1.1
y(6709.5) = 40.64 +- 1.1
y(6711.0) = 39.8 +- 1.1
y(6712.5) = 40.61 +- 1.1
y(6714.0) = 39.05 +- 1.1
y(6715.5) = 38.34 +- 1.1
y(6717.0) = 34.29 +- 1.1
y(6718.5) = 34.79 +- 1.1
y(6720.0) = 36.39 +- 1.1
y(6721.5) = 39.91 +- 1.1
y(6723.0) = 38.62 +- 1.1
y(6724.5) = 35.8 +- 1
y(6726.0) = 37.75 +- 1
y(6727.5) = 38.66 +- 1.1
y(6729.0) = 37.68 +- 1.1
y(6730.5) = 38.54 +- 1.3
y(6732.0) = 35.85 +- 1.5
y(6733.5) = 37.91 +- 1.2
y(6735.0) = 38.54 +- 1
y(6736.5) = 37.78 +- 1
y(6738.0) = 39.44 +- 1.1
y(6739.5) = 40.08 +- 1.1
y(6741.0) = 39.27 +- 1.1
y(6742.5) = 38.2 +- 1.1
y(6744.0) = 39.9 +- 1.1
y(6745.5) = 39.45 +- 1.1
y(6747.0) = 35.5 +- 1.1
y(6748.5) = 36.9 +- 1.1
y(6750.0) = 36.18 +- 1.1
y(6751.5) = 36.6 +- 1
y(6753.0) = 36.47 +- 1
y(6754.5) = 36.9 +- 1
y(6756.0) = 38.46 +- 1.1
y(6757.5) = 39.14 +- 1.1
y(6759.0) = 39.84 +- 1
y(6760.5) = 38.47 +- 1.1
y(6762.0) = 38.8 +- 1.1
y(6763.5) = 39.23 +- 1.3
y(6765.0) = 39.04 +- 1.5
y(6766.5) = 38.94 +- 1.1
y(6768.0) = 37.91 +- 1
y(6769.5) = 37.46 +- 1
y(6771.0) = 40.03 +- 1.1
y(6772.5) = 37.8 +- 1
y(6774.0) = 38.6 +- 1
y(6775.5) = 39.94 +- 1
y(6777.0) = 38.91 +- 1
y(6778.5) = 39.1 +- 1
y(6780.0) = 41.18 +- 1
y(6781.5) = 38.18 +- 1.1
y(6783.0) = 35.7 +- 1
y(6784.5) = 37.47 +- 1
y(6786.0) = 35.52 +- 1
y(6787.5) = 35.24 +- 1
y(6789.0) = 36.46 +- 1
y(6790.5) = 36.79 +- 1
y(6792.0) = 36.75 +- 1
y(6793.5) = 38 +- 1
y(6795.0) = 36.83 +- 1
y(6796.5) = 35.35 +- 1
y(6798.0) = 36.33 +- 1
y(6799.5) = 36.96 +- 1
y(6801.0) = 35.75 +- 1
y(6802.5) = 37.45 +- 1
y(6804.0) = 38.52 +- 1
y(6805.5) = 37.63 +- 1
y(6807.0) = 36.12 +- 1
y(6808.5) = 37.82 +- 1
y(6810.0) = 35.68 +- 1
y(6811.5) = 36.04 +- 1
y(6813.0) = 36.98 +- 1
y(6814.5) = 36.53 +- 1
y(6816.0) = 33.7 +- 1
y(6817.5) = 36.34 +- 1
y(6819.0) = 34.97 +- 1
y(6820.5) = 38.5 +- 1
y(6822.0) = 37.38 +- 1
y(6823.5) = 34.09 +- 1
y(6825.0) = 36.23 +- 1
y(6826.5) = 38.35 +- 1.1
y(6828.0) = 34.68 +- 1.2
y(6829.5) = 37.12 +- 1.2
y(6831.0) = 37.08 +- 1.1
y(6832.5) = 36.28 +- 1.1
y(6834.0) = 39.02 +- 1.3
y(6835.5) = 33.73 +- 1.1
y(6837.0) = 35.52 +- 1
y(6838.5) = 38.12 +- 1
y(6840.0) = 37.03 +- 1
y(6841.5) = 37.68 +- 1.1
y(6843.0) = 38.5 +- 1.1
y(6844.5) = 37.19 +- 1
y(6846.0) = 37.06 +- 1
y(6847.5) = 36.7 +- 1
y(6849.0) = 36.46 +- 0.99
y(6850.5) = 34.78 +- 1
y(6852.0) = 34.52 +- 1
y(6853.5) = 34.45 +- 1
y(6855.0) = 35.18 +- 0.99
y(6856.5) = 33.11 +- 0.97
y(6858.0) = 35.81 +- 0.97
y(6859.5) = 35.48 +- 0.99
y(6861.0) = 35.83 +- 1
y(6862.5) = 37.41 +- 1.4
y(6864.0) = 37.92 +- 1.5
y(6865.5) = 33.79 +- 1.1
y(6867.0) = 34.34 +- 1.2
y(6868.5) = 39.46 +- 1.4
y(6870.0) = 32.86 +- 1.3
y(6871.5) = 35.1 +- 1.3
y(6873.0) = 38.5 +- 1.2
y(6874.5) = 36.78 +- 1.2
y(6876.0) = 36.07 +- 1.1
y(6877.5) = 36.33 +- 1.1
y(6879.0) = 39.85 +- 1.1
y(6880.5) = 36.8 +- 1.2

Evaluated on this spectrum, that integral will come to 119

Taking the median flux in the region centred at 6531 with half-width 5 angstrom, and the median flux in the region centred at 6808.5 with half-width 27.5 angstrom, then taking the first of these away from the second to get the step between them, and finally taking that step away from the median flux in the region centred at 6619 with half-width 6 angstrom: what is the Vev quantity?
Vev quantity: 57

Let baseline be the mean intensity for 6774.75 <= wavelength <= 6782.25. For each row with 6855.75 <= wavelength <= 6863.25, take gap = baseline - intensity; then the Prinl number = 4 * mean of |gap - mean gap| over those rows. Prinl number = 3.9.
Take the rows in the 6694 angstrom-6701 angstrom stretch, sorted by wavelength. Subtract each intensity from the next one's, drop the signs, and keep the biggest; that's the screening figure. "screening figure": 1.1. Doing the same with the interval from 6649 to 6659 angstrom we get 2.3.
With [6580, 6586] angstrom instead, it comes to 1.5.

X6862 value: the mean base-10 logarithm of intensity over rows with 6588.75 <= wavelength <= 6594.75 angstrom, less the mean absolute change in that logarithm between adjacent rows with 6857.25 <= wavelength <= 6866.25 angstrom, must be 1.64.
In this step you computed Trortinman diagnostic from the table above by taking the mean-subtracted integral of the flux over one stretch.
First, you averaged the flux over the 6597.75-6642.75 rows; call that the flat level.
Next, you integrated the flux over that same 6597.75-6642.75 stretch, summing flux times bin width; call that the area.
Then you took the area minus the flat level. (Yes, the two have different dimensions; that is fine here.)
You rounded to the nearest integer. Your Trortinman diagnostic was 1992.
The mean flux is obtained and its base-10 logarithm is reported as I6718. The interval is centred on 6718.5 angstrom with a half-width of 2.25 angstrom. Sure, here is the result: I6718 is 1.546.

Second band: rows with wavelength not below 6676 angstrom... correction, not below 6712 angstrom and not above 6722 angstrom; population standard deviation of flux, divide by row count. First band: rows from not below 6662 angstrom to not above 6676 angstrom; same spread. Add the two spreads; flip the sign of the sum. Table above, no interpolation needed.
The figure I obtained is -4.1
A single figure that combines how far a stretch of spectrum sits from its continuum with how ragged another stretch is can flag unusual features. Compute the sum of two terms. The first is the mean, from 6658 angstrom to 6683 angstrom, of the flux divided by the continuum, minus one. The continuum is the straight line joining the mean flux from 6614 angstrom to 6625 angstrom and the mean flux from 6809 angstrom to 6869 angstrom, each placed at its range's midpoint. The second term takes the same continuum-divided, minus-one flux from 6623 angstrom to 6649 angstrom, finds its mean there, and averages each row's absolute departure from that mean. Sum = 0.00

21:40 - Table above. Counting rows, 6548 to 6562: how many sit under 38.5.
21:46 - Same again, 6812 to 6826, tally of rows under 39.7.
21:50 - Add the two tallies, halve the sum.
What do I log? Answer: 4.5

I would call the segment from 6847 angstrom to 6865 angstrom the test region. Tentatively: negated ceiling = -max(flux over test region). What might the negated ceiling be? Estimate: -37.9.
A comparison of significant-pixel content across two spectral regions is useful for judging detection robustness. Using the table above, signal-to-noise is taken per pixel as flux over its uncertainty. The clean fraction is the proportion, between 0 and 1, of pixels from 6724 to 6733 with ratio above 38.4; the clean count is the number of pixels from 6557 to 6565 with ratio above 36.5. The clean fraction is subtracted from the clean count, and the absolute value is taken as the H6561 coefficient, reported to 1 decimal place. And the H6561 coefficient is 3.0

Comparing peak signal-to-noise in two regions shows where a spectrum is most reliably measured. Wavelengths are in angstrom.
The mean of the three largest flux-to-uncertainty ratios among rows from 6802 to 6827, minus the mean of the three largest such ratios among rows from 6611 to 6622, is -2.6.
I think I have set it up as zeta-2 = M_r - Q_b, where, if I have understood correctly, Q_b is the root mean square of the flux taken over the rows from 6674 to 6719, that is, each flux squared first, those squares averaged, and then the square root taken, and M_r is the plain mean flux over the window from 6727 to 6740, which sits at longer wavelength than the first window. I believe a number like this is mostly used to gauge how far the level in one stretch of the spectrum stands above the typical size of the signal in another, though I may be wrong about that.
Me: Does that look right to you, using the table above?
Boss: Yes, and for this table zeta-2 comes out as -2.2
